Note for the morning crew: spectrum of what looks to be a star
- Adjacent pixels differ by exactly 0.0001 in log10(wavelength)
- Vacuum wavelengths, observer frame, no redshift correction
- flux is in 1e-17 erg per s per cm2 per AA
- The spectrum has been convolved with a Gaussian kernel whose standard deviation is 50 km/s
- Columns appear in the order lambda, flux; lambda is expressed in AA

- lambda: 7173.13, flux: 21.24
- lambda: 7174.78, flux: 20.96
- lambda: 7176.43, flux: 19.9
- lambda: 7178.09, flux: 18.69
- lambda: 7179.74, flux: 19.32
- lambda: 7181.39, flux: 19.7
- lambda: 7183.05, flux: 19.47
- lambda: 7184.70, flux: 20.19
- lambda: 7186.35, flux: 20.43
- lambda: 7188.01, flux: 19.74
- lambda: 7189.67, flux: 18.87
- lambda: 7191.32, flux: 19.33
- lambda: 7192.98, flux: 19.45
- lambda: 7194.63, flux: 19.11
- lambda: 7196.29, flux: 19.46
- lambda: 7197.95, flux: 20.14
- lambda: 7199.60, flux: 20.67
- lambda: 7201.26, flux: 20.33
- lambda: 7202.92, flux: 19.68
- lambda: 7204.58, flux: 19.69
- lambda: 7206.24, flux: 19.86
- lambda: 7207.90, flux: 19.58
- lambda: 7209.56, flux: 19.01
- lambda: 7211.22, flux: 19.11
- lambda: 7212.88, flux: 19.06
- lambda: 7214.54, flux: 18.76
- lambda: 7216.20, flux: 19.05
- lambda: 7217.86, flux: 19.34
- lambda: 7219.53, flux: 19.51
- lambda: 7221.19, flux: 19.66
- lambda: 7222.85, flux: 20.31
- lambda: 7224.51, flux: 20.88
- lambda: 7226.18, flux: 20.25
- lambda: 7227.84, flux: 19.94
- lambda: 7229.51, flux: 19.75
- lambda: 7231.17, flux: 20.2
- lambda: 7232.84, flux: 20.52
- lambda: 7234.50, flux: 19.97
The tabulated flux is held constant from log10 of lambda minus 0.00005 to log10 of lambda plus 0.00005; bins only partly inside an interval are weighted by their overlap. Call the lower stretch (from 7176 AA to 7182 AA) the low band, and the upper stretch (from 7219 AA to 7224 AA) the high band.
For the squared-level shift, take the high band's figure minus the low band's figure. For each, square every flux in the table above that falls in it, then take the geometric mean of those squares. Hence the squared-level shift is 17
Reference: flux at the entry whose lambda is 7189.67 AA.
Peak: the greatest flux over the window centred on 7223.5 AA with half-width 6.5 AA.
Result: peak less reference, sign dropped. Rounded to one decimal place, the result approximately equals 2.0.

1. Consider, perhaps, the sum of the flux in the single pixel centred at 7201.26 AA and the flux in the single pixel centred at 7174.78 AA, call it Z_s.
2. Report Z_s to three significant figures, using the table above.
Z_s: 41.3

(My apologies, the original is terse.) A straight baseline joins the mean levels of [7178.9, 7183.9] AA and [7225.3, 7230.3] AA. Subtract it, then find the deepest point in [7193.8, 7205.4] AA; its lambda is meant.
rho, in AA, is 7194.63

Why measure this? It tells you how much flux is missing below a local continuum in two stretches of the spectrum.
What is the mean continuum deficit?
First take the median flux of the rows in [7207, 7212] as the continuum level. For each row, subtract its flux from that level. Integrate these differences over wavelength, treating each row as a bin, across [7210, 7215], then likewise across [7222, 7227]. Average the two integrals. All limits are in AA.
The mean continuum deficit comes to -3.1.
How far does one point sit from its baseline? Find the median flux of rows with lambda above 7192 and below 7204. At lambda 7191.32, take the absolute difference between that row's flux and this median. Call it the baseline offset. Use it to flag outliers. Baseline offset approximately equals 0.35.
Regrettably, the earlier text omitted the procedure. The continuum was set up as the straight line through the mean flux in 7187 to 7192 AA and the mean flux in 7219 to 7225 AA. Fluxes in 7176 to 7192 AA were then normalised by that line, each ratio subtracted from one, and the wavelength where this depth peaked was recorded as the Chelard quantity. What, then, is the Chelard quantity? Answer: 7189.67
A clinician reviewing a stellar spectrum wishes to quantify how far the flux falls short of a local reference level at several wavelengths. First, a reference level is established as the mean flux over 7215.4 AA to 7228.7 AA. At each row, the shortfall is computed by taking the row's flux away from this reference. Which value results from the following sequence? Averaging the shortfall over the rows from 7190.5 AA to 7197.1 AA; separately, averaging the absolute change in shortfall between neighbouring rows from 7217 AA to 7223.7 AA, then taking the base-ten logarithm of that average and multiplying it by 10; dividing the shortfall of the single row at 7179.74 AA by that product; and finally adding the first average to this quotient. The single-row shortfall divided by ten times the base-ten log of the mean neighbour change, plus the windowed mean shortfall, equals 0.4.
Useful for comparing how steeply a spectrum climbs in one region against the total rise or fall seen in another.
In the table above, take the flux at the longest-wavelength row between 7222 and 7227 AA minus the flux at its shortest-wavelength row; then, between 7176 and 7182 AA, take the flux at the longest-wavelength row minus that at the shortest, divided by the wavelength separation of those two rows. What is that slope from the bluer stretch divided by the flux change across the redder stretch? 0.67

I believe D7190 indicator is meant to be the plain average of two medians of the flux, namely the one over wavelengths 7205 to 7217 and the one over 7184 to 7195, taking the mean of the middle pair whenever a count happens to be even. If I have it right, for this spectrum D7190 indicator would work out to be 19.3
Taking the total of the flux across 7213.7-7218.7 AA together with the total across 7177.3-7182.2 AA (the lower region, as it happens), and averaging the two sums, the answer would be 57.4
